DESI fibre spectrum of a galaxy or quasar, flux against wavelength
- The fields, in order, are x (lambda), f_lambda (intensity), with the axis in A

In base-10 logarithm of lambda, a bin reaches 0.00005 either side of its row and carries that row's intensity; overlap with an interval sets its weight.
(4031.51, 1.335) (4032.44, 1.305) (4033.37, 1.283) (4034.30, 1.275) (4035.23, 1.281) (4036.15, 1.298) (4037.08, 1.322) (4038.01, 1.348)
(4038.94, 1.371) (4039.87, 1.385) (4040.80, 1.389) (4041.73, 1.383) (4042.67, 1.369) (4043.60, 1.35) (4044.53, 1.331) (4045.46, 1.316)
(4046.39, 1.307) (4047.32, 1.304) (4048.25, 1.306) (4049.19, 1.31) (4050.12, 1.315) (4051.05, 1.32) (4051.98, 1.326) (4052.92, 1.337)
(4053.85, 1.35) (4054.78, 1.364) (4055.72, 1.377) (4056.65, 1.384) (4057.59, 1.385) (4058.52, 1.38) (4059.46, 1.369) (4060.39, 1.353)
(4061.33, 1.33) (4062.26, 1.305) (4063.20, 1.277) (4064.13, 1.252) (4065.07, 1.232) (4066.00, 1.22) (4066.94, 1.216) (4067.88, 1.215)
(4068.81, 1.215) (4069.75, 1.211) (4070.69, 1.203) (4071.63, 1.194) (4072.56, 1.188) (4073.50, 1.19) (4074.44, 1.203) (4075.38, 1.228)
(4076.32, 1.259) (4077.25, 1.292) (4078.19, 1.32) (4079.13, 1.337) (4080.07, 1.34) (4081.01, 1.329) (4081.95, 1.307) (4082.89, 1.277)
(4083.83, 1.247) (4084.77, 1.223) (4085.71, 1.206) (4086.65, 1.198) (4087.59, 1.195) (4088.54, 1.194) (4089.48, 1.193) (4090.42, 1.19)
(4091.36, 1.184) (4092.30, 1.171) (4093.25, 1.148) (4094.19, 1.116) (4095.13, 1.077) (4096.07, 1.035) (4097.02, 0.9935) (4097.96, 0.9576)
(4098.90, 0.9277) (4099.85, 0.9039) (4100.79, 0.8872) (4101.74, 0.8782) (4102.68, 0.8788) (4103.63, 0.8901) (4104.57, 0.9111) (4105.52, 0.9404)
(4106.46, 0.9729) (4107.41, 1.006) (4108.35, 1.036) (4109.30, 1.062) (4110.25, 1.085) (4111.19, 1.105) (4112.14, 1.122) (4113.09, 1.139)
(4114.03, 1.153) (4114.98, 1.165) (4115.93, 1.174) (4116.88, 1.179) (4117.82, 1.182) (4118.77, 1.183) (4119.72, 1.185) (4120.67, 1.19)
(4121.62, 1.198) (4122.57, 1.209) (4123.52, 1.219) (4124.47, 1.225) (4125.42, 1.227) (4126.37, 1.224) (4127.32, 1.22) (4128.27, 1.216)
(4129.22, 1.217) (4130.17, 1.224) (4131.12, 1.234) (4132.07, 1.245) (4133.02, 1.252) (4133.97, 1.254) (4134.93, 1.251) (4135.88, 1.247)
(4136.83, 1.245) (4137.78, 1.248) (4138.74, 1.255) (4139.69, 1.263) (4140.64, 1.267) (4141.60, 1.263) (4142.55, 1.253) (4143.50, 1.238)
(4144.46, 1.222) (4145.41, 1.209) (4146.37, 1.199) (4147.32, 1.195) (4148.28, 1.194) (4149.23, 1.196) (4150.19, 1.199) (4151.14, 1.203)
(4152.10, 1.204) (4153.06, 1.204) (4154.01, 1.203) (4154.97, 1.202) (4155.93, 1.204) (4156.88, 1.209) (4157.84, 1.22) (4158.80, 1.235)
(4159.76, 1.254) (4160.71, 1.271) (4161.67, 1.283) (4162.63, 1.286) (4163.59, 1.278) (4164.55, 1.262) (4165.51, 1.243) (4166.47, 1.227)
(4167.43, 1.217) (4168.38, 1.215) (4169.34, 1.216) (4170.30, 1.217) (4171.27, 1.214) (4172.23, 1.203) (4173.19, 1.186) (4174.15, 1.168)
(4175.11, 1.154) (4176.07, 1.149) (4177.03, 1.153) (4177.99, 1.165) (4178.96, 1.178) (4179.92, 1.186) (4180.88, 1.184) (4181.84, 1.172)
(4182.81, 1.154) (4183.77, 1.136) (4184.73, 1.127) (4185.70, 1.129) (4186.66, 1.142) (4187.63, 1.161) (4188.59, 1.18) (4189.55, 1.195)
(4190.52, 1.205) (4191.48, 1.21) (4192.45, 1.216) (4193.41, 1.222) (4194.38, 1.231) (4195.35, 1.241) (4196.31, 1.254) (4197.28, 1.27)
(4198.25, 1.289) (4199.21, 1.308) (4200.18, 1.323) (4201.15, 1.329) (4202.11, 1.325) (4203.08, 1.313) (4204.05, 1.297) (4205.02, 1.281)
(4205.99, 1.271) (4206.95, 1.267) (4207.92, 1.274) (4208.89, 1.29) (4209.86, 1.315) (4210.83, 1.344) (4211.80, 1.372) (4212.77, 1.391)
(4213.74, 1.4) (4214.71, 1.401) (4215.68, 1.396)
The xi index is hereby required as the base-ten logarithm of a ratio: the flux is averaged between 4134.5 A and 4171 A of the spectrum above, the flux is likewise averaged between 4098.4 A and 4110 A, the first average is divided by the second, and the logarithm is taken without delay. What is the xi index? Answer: 0.12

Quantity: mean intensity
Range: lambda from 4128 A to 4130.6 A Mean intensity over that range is 1.22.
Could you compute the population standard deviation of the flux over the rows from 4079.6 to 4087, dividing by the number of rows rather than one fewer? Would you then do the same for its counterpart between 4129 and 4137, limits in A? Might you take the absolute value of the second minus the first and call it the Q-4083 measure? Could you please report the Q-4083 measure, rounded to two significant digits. 0.040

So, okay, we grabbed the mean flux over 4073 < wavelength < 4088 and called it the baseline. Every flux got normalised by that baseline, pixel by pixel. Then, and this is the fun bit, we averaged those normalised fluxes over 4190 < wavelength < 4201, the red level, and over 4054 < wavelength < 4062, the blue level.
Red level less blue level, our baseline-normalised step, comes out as -0.09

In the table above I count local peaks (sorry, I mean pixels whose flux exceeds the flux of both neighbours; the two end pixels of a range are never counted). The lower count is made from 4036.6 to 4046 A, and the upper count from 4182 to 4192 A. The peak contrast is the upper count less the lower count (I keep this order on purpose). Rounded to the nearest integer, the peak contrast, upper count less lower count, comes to -1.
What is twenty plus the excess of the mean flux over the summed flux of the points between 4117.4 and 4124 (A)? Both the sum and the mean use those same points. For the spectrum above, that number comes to 12.8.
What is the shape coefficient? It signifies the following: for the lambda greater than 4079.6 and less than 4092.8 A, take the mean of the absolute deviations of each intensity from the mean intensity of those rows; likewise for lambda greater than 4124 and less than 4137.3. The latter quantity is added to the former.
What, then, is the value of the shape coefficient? 0.061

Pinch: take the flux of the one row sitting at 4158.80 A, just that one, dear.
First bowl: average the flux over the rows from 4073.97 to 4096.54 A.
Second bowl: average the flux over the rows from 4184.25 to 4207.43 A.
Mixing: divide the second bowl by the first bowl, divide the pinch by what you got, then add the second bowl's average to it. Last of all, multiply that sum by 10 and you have 24.5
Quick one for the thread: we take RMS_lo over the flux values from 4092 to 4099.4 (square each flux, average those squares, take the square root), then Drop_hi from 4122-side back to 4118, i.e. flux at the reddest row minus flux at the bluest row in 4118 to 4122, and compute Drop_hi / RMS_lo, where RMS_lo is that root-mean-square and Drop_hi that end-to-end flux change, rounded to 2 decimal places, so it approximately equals 0.01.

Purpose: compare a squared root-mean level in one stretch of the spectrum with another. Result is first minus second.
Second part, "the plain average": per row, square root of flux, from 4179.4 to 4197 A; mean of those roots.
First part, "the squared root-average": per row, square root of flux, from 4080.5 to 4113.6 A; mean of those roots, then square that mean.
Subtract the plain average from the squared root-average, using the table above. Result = -0.008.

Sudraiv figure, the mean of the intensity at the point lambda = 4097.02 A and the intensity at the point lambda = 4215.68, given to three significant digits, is 1.19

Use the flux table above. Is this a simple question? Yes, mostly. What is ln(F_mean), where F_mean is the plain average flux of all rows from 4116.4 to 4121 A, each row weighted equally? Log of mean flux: 0.169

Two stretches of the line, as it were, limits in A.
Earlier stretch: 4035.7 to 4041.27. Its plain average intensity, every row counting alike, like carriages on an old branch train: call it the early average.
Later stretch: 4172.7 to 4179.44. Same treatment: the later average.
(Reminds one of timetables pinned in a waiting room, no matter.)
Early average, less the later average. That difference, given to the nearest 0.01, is 0.19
